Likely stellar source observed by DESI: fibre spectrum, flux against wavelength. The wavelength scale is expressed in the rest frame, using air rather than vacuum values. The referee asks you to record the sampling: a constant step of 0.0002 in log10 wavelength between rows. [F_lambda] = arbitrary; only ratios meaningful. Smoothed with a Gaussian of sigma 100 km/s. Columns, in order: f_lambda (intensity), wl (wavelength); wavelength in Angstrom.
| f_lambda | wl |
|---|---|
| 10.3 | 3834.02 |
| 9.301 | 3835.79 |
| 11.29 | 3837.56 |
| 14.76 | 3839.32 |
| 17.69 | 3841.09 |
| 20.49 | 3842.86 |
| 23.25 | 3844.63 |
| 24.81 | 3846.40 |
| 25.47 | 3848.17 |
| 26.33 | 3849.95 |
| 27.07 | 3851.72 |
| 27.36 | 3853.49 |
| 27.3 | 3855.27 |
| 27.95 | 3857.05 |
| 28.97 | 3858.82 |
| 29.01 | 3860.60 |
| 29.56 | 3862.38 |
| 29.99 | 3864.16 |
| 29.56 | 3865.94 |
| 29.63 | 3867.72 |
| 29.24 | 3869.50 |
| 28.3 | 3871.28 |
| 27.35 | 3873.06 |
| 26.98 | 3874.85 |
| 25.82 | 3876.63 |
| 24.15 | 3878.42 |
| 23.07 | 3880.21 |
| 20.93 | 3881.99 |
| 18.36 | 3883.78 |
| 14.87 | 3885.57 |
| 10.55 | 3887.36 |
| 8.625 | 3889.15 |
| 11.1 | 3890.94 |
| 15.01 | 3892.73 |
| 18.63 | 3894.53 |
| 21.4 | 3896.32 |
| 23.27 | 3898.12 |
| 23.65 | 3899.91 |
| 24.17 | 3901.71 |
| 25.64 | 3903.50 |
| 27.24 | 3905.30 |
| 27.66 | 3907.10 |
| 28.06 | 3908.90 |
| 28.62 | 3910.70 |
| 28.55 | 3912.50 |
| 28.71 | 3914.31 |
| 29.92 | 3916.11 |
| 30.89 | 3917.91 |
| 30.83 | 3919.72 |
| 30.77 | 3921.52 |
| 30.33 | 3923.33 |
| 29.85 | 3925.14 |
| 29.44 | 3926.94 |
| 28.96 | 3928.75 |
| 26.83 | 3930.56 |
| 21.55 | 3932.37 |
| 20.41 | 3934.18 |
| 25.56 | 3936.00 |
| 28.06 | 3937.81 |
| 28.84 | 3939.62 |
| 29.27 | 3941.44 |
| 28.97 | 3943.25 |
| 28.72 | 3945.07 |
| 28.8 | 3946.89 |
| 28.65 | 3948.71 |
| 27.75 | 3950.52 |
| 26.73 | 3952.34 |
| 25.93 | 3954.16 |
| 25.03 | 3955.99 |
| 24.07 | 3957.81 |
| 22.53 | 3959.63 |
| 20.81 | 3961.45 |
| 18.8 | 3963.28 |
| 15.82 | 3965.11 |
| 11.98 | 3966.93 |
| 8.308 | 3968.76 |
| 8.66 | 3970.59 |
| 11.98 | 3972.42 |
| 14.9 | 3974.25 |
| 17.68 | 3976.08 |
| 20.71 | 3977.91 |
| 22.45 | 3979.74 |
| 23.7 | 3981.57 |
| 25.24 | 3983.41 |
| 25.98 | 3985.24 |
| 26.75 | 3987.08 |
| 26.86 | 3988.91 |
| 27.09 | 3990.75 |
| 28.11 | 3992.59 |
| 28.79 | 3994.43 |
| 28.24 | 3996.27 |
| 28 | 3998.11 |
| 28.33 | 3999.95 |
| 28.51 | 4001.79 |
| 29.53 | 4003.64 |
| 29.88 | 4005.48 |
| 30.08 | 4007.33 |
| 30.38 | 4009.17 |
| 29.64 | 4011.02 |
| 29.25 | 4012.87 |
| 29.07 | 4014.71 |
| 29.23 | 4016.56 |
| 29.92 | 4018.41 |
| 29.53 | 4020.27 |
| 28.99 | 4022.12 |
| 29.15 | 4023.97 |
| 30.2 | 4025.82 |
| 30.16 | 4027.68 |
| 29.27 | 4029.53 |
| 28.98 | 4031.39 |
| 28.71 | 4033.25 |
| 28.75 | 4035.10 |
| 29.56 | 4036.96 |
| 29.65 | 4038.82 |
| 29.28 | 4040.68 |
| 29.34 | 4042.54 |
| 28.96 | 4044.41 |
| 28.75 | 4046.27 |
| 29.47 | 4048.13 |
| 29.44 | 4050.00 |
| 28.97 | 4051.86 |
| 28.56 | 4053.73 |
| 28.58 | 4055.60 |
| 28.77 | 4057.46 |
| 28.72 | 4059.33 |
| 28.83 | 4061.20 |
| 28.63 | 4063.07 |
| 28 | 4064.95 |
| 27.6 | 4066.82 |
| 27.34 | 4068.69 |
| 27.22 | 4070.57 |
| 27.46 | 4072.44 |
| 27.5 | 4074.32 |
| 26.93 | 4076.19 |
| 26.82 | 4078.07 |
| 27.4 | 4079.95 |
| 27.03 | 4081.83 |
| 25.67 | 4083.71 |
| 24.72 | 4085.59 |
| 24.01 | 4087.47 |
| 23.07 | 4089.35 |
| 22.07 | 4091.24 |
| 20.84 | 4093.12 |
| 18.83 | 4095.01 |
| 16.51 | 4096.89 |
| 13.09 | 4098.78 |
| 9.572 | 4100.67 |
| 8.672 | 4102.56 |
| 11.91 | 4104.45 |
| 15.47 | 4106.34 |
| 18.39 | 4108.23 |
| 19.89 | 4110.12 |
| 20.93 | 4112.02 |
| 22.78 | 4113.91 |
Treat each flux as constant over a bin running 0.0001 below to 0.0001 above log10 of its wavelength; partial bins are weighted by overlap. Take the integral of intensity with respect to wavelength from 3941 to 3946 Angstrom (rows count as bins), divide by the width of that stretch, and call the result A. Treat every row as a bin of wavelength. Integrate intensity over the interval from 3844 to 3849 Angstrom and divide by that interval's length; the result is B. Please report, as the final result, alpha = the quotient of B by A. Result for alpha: 0.85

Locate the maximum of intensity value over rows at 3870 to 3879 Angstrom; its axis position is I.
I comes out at 3871.28 Angstrom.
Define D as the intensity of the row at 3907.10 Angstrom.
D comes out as 27.66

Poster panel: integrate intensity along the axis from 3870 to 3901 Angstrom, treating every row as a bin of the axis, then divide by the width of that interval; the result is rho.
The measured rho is 20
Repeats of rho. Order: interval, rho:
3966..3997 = 21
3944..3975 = 21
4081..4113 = 19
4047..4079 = 28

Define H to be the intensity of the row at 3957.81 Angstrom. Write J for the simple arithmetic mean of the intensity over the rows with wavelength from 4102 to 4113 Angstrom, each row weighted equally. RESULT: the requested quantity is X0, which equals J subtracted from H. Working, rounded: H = 24.07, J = 15.9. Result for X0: 8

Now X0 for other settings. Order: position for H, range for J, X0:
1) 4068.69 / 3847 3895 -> 4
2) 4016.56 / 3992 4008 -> 0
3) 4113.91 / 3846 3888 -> -3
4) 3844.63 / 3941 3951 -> -5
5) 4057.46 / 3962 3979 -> 14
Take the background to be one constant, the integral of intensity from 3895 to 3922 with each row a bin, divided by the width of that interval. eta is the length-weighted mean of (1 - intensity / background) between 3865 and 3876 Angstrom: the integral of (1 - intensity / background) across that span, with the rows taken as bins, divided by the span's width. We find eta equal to -0.05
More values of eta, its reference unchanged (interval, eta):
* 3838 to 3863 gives 0.09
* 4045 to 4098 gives 0.03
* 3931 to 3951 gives 0.01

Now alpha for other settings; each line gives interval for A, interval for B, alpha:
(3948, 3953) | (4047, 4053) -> 1.05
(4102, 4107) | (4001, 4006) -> 2.42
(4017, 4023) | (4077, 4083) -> 0.92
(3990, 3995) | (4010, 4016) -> 1.05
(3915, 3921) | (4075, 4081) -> 0.89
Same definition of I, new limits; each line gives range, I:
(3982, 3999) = 3994.43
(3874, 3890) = 3874.85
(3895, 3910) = 3908.90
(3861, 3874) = 3864.16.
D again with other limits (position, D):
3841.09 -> 17.69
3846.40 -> 24.81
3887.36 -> 10.55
